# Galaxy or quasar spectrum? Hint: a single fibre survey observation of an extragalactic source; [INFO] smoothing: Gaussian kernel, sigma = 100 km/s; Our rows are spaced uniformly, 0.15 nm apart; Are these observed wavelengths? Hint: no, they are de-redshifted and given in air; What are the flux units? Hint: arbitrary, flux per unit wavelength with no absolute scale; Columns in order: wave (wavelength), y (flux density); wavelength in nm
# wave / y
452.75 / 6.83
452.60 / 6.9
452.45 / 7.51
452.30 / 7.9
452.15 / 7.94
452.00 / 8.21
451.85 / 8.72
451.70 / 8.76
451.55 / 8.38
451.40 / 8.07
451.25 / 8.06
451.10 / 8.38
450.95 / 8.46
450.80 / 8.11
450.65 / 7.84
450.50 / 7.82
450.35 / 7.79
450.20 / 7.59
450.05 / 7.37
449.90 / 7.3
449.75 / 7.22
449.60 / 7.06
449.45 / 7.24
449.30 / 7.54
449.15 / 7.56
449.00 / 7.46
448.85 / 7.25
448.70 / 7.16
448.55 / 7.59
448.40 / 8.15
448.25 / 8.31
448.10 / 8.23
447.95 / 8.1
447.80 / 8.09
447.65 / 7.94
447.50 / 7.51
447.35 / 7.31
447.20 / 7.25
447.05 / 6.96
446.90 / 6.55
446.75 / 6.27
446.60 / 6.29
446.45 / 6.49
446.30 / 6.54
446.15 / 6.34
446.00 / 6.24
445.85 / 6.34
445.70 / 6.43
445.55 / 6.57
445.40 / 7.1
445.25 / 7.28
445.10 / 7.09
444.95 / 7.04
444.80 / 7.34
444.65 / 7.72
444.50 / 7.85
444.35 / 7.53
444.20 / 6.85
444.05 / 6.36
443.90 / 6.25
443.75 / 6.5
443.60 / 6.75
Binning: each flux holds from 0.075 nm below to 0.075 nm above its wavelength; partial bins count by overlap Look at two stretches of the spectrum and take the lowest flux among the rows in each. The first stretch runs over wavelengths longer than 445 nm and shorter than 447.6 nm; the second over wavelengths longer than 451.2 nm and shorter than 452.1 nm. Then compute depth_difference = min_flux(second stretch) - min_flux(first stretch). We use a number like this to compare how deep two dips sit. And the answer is 1.8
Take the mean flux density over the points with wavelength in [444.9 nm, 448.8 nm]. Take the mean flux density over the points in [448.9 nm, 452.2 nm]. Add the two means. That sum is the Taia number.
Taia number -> 15.0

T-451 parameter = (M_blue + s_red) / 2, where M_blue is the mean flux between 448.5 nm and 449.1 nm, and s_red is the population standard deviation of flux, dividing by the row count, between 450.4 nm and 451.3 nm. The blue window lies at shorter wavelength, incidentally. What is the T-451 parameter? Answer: 3.80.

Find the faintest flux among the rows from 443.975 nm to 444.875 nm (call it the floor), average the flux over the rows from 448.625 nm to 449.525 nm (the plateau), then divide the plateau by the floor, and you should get 1.16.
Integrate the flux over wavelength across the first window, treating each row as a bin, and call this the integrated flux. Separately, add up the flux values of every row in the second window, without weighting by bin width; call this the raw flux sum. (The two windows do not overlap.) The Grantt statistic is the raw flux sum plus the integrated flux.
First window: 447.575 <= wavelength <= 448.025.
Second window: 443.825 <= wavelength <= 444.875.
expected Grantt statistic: 54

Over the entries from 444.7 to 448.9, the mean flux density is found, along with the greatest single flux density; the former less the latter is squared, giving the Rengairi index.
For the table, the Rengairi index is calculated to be 1.4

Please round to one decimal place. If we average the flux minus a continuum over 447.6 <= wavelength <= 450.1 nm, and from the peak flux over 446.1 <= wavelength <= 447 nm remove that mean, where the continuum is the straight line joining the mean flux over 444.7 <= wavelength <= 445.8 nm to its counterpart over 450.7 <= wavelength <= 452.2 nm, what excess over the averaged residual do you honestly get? 6.7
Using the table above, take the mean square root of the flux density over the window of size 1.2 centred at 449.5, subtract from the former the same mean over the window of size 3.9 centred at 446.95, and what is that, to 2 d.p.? 0.04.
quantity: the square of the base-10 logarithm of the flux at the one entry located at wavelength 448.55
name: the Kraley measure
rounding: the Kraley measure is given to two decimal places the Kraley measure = 0.77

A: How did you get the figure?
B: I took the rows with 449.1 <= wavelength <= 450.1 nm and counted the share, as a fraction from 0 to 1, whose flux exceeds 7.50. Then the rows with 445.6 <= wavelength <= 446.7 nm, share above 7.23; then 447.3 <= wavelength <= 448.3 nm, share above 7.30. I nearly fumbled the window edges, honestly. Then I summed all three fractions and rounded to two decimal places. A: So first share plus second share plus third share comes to 1.29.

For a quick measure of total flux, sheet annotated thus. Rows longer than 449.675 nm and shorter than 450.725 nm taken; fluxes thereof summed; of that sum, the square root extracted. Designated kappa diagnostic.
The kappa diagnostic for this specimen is 7.3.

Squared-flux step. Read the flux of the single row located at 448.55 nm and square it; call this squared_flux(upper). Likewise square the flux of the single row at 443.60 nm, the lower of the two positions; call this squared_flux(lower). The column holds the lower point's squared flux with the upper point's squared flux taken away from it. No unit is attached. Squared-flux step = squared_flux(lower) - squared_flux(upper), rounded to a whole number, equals -12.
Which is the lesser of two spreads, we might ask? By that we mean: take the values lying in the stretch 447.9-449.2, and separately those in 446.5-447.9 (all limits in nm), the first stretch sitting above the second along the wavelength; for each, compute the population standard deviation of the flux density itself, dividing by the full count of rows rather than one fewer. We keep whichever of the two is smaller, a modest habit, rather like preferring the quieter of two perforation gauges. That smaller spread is 0.42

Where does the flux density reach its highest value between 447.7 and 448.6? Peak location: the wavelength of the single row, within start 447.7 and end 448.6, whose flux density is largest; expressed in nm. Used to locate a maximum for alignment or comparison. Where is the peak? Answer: 448.25 nm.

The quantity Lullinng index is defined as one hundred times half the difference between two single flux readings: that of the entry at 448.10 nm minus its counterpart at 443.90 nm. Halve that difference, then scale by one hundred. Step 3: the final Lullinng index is 99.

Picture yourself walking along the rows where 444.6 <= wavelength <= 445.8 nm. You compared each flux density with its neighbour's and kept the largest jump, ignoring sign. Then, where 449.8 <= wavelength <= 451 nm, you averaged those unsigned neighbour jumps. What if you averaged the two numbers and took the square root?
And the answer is 0.59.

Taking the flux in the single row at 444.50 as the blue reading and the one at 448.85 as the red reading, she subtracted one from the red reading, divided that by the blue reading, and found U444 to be 0.80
